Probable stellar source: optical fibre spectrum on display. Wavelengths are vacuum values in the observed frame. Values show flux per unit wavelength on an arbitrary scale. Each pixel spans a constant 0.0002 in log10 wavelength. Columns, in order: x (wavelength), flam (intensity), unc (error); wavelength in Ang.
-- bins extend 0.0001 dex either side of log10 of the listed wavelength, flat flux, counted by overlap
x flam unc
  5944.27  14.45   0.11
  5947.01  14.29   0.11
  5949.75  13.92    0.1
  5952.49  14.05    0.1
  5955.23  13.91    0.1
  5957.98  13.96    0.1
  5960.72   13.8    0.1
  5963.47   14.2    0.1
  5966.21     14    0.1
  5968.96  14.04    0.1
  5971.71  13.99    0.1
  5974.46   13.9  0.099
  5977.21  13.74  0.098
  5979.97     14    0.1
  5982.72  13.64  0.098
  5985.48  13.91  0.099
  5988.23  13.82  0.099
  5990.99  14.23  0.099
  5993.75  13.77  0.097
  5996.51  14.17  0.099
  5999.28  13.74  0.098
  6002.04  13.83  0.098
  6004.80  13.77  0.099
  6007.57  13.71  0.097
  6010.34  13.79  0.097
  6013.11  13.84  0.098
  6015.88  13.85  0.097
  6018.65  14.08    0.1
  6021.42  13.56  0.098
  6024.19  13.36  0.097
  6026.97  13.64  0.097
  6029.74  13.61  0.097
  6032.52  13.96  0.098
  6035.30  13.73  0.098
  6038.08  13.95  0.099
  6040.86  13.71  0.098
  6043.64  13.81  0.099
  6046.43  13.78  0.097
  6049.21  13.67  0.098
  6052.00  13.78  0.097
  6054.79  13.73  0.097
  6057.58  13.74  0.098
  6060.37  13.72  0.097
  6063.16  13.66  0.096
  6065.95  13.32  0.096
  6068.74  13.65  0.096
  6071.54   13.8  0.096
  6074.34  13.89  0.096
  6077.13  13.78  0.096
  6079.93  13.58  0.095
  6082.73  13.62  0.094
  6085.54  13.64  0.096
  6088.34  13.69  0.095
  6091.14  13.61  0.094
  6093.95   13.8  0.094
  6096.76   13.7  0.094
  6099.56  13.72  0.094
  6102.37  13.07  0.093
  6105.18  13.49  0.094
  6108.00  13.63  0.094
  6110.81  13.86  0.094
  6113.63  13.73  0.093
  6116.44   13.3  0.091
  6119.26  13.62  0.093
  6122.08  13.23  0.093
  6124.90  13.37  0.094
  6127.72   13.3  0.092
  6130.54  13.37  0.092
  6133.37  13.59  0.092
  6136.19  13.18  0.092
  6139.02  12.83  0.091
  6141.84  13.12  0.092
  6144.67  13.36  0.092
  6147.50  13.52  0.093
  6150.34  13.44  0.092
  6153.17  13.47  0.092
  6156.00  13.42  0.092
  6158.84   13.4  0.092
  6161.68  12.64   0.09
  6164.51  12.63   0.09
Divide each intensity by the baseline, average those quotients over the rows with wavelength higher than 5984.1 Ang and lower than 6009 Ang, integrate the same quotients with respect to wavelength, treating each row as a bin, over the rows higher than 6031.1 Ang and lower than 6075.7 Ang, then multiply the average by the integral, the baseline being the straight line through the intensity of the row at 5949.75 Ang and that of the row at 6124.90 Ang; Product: 45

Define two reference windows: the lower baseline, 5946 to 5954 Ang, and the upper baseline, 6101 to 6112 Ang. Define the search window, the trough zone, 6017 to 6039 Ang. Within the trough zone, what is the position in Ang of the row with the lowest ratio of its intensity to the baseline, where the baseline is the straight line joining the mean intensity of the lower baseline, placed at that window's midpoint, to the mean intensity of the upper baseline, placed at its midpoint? 6024.19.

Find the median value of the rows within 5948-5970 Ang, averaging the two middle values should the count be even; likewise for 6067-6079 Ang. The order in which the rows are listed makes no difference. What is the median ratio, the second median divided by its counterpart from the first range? 0.986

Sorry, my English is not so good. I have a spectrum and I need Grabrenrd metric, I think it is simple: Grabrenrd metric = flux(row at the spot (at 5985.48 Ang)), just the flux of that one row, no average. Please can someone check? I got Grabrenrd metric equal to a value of 13.91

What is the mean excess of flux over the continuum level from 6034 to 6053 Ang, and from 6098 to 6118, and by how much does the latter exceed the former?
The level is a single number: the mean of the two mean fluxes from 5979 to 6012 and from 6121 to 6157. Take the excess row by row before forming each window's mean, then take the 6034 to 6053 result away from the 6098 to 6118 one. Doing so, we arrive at -0.23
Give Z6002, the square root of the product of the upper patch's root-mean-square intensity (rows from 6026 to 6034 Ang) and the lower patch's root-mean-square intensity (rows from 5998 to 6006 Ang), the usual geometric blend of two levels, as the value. 13.8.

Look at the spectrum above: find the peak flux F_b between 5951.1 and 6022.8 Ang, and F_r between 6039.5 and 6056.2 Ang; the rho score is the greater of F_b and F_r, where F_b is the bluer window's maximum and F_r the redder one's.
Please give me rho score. 14.2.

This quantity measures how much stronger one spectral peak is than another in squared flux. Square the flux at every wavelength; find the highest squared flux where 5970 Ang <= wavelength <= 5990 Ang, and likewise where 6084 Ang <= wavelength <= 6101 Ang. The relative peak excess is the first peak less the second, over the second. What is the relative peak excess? 0.03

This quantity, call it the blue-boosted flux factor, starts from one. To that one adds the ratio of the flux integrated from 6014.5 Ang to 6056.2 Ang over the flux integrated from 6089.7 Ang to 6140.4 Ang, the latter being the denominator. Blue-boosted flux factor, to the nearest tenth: 1.8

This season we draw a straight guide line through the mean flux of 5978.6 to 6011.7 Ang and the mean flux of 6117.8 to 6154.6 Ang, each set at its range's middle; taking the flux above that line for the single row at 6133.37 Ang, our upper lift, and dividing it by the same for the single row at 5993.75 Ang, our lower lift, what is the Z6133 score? -2.4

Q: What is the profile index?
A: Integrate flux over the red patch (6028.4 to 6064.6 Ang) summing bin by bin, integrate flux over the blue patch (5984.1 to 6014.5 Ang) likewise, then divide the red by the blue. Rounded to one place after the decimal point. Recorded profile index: 1.2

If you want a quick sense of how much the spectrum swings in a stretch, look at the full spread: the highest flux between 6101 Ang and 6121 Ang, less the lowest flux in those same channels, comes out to 0.79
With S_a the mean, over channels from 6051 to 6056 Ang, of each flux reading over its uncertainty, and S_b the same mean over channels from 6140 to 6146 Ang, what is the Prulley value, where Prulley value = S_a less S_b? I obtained -2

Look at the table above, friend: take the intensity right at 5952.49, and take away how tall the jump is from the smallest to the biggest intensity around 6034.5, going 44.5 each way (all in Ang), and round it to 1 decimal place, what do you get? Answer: 13.1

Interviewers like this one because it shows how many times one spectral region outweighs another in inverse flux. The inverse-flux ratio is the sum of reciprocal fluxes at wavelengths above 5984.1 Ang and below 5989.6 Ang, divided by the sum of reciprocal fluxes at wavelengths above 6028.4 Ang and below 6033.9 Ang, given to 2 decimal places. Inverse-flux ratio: 0.99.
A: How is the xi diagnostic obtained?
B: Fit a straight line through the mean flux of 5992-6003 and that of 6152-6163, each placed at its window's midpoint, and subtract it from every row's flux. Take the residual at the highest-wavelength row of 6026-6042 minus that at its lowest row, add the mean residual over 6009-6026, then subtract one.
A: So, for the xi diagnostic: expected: -0.93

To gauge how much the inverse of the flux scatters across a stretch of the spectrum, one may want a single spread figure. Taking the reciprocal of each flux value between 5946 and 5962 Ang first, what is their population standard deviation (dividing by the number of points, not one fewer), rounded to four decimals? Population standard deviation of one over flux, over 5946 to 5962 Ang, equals 0.0008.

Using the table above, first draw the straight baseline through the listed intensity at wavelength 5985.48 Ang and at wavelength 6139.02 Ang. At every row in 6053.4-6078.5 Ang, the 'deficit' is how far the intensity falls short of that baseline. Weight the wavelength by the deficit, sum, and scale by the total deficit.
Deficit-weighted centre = 6067.7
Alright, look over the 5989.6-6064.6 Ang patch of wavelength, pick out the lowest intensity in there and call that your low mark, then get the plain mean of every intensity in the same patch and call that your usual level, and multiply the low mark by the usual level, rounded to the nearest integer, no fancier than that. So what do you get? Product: 184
